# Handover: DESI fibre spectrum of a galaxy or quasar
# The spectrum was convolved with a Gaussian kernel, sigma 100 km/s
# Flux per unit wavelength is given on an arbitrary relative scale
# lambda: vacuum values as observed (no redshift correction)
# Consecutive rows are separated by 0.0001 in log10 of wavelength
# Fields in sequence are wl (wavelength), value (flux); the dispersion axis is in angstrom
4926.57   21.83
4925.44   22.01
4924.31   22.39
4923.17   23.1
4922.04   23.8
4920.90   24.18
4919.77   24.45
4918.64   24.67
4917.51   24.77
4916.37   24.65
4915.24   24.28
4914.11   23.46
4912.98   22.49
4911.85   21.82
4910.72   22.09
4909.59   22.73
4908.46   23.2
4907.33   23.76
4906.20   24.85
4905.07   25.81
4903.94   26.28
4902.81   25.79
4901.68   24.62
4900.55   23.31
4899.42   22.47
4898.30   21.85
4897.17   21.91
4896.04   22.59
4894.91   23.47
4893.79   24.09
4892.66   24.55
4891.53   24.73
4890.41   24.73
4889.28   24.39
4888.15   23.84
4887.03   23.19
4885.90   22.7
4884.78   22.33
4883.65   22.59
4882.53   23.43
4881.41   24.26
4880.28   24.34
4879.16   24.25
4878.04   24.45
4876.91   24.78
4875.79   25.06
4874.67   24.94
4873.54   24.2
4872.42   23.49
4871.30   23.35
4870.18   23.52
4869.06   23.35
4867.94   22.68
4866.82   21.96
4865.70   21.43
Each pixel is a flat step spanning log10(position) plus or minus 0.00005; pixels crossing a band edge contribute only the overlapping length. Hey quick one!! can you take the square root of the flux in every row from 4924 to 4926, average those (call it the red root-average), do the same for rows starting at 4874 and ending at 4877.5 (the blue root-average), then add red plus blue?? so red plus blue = 9.70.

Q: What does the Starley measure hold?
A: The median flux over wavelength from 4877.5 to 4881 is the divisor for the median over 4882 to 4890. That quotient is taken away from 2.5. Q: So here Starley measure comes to 1.55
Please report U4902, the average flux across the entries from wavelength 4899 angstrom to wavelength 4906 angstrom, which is 24.7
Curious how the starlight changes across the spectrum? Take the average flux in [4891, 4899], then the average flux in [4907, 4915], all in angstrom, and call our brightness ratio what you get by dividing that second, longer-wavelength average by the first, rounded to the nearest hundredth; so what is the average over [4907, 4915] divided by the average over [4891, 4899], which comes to 0.98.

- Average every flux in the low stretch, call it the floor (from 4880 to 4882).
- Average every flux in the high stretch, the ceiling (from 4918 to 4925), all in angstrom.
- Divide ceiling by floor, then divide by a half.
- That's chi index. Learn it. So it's 1.96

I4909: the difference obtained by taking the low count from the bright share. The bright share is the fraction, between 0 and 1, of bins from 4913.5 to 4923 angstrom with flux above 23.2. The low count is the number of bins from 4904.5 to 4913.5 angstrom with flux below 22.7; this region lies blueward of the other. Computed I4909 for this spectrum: -2.00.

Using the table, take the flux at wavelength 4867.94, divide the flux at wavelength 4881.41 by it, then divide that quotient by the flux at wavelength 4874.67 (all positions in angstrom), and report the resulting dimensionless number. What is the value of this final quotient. 0.043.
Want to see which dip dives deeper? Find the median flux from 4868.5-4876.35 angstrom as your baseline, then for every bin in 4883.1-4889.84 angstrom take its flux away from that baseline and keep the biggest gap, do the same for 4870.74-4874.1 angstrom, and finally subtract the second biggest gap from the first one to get 1.0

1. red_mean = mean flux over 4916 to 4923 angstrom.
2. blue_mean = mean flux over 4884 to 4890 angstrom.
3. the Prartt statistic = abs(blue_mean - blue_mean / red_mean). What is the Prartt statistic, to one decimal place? 22.3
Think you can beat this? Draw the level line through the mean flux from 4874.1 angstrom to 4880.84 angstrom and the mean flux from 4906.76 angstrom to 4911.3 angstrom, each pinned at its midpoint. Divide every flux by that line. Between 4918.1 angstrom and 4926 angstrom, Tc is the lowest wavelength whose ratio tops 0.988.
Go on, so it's 4918.64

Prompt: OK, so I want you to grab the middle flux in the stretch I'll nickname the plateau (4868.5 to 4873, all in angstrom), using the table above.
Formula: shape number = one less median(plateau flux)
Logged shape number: -22.4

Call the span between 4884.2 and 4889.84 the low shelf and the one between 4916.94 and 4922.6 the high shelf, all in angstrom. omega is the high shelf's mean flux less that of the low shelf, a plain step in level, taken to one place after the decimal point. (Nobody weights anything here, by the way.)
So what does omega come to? 1.1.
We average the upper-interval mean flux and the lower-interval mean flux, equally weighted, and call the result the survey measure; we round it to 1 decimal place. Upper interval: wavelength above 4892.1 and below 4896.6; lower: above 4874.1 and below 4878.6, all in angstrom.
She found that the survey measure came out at 24.2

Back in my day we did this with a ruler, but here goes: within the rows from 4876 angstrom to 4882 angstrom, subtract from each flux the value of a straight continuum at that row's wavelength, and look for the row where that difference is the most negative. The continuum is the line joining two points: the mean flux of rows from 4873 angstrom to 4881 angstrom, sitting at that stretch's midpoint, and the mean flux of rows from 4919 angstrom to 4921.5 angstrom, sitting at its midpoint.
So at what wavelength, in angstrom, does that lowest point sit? 4879.16 angstrom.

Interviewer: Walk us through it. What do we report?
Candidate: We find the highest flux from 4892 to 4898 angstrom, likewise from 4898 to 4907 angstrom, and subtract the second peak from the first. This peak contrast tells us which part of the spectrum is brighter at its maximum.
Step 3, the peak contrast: -1.73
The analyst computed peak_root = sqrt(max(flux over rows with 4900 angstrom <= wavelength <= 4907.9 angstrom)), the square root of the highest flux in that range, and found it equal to 5.13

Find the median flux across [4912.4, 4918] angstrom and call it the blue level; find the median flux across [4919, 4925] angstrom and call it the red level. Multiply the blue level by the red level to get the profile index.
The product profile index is 578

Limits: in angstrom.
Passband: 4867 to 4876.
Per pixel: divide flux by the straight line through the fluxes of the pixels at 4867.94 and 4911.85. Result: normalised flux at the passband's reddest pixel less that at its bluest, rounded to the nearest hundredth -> 0.11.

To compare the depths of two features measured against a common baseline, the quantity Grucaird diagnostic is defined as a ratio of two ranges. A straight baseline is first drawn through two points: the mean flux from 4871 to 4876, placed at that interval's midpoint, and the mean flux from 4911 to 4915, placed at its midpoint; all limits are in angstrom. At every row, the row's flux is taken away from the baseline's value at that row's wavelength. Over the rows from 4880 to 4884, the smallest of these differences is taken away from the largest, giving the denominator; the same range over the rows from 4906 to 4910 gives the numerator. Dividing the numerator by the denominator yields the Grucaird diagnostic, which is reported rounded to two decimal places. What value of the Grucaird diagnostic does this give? 1.23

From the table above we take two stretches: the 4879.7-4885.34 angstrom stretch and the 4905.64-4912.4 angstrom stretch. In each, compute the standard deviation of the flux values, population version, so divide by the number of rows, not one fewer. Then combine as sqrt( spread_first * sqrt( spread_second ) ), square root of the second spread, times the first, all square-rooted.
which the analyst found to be 0.92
